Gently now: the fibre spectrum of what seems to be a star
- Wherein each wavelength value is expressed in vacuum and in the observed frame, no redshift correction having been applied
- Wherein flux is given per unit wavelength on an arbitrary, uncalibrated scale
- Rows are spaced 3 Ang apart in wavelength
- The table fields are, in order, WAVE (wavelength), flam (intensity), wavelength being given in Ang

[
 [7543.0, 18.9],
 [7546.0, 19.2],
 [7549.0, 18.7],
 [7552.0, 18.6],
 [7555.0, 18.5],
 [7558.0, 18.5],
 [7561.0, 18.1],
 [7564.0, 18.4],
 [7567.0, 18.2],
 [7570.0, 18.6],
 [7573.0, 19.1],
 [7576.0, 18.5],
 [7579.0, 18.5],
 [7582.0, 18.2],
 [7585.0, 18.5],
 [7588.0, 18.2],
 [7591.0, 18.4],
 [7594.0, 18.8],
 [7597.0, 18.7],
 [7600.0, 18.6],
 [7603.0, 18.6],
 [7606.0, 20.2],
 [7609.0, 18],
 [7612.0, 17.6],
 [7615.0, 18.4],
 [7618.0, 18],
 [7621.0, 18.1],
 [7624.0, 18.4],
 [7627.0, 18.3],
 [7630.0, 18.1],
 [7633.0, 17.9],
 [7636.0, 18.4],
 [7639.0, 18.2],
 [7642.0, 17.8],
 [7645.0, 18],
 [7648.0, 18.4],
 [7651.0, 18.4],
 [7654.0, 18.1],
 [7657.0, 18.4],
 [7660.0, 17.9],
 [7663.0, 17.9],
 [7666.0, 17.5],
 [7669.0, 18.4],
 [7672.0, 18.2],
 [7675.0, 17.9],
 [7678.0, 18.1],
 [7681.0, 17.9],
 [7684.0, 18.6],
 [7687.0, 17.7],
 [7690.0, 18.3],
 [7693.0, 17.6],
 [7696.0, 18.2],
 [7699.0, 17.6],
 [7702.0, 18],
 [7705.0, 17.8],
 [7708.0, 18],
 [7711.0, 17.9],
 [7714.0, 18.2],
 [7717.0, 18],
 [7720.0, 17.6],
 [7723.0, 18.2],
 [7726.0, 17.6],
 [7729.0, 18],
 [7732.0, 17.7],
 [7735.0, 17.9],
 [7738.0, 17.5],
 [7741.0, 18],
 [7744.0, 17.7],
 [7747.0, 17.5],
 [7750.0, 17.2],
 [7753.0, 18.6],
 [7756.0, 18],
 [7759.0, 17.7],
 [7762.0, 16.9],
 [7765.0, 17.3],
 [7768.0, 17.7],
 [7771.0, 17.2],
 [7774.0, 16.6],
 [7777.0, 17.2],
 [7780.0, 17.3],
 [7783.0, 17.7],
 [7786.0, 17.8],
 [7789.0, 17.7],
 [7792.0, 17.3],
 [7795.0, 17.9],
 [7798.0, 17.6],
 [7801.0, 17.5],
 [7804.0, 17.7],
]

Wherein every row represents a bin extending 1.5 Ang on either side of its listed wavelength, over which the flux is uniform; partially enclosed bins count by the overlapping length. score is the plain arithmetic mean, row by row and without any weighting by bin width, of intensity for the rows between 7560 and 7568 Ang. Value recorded 18.2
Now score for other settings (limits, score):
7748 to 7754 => 17.9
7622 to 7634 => 18.2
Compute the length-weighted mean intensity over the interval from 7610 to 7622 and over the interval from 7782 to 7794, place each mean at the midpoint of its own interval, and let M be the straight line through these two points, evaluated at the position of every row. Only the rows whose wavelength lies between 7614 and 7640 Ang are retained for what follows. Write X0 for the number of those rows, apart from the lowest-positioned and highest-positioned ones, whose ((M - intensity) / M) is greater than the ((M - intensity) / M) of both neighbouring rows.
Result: 2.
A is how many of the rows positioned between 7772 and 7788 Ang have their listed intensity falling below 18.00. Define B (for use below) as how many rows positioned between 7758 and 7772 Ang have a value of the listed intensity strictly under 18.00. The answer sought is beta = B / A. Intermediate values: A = 5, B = 5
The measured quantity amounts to 1.0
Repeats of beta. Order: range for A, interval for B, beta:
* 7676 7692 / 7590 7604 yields 0.0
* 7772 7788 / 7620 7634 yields 0.2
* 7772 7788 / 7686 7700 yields 0.6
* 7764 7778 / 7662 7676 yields 0.6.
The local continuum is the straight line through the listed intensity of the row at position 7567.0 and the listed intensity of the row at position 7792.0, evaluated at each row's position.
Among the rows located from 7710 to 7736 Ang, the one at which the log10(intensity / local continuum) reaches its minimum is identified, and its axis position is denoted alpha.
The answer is 7720.0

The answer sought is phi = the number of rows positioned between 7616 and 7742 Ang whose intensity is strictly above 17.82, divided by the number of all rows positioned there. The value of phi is 0.76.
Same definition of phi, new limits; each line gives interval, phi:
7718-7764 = 0.40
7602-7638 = 0.92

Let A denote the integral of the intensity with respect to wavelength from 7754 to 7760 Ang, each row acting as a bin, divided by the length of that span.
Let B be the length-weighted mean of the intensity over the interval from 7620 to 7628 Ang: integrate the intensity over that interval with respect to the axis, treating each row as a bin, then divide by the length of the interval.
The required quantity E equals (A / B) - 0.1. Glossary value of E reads 0.881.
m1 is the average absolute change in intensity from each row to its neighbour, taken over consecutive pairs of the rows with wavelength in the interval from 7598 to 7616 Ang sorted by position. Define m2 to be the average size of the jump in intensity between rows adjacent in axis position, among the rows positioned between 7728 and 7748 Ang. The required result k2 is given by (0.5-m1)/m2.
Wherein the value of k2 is -1.6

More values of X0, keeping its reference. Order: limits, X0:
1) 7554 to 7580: 3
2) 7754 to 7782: 2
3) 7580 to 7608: 2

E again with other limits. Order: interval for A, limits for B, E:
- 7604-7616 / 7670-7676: 0.926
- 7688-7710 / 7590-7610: 0.854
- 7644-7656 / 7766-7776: 0.962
